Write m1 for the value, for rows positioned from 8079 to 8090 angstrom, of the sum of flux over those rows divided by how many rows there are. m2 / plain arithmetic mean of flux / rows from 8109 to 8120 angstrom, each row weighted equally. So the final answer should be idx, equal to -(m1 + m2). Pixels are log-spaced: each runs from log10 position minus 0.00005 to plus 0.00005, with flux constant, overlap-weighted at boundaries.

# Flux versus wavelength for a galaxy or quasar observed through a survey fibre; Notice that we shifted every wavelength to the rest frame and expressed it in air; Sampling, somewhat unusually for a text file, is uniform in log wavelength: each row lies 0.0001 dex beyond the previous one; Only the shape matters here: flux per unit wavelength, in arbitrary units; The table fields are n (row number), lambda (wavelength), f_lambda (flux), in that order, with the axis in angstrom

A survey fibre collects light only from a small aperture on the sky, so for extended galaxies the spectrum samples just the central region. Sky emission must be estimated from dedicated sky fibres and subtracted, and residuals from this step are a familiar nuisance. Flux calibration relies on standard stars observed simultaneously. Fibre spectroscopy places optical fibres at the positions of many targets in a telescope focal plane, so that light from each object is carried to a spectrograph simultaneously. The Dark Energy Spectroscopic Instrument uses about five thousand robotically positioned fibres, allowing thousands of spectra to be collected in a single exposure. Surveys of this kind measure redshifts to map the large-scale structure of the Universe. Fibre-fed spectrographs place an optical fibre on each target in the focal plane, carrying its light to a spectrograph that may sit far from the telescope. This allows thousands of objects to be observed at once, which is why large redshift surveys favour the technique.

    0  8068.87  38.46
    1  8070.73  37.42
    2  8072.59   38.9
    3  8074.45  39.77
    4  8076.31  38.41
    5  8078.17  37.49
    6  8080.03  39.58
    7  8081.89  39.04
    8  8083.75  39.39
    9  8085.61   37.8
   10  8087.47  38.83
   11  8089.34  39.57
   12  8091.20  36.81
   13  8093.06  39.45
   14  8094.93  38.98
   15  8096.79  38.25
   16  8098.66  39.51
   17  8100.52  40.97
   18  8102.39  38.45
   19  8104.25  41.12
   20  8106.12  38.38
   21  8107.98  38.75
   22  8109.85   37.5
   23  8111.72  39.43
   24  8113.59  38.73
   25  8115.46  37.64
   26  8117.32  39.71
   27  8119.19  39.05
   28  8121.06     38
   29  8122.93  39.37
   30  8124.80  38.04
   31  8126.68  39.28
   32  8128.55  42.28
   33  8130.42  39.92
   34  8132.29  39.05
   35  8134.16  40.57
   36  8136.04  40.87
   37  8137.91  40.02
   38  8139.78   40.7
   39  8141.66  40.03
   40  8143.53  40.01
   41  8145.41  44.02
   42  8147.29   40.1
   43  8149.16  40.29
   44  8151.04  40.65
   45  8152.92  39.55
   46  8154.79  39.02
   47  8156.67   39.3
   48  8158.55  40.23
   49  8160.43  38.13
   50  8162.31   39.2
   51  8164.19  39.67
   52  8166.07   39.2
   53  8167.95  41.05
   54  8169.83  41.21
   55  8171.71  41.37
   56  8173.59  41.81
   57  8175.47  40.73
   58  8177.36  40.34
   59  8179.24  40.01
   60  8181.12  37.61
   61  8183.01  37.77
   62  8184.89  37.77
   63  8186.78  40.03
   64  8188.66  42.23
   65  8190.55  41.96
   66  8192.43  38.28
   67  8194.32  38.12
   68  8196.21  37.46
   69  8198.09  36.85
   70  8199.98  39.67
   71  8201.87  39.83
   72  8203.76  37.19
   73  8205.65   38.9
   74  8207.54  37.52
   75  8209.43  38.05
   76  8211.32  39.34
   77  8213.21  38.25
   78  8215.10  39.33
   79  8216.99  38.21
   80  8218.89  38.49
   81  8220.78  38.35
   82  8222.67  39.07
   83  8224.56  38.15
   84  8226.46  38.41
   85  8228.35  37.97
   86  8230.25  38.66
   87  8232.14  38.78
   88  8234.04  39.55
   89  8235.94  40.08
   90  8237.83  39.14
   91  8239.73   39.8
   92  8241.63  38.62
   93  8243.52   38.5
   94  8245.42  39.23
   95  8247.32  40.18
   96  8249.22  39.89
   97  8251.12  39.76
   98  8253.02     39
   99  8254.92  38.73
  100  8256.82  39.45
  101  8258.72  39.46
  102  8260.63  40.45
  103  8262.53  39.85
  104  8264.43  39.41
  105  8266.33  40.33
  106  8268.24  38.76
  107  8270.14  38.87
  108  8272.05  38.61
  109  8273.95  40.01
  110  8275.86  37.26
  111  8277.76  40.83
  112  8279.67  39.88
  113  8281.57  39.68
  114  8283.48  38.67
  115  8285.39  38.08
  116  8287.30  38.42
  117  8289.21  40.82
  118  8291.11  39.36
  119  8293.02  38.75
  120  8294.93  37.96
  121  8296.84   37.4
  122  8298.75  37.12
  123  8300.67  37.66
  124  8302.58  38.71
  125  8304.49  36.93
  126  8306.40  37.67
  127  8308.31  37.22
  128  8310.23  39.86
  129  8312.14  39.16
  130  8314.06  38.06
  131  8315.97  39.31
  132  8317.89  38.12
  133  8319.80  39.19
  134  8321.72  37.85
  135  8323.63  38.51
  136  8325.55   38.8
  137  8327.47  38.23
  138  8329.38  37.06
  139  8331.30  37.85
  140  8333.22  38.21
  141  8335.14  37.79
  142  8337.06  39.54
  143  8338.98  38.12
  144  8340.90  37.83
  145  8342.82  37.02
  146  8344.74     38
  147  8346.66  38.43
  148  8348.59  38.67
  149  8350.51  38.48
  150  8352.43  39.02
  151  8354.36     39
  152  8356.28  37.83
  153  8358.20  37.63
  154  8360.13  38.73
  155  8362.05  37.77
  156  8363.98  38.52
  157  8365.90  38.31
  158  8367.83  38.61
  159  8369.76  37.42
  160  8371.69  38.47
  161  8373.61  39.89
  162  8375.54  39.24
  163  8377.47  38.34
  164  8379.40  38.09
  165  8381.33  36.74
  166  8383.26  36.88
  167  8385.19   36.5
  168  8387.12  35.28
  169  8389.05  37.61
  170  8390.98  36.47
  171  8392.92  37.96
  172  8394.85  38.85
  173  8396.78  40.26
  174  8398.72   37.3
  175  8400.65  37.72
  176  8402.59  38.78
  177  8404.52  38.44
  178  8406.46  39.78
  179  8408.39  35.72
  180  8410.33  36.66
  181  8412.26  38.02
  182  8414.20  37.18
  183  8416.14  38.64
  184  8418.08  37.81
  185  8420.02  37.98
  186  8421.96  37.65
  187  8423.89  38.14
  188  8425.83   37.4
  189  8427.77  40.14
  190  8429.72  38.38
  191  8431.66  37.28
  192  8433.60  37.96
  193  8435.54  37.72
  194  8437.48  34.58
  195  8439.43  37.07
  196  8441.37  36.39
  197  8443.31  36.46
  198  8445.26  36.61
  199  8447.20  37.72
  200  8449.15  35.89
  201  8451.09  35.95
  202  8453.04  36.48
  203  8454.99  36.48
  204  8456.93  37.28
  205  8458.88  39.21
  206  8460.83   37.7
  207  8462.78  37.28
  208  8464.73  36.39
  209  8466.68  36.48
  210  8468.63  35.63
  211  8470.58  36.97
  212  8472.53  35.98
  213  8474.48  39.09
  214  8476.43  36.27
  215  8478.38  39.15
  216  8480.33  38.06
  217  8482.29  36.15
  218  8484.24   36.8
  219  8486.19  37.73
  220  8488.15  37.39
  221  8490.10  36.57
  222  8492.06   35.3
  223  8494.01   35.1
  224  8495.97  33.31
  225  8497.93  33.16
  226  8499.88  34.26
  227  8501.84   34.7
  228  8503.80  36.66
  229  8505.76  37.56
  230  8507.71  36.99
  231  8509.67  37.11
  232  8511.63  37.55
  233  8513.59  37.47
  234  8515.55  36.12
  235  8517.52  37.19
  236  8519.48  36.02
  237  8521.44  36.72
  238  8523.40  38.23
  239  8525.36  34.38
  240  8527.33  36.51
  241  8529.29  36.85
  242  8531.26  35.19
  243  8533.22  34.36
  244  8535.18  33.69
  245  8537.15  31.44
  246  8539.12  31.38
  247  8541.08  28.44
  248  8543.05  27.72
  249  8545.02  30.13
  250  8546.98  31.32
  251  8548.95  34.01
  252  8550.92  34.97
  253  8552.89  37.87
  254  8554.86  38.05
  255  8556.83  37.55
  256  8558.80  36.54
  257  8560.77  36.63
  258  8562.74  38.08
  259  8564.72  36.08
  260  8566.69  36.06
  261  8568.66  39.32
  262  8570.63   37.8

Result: -77.7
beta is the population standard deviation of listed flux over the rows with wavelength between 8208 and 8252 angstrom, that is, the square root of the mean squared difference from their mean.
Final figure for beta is 0.68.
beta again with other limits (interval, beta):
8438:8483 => 1.04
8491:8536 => 1.47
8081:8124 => 0.99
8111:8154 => 1.34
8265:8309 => 1.16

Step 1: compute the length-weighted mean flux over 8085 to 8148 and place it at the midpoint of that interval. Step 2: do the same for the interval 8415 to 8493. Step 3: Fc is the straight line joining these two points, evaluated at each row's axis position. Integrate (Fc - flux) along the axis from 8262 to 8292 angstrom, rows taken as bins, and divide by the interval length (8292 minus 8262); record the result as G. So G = -0.9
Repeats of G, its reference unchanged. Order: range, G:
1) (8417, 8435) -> -0.7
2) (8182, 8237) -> 0.1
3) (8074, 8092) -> 1.0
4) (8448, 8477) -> 0.3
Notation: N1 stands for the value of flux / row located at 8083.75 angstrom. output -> 39.39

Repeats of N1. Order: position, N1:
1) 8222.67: 39.07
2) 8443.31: 36.46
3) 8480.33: 38.06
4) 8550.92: 34.97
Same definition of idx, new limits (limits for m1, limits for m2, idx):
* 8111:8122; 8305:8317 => -77.3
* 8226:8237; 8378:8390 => -75.8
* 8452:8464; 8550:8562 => -74.3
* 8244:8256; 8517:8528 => -76.0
